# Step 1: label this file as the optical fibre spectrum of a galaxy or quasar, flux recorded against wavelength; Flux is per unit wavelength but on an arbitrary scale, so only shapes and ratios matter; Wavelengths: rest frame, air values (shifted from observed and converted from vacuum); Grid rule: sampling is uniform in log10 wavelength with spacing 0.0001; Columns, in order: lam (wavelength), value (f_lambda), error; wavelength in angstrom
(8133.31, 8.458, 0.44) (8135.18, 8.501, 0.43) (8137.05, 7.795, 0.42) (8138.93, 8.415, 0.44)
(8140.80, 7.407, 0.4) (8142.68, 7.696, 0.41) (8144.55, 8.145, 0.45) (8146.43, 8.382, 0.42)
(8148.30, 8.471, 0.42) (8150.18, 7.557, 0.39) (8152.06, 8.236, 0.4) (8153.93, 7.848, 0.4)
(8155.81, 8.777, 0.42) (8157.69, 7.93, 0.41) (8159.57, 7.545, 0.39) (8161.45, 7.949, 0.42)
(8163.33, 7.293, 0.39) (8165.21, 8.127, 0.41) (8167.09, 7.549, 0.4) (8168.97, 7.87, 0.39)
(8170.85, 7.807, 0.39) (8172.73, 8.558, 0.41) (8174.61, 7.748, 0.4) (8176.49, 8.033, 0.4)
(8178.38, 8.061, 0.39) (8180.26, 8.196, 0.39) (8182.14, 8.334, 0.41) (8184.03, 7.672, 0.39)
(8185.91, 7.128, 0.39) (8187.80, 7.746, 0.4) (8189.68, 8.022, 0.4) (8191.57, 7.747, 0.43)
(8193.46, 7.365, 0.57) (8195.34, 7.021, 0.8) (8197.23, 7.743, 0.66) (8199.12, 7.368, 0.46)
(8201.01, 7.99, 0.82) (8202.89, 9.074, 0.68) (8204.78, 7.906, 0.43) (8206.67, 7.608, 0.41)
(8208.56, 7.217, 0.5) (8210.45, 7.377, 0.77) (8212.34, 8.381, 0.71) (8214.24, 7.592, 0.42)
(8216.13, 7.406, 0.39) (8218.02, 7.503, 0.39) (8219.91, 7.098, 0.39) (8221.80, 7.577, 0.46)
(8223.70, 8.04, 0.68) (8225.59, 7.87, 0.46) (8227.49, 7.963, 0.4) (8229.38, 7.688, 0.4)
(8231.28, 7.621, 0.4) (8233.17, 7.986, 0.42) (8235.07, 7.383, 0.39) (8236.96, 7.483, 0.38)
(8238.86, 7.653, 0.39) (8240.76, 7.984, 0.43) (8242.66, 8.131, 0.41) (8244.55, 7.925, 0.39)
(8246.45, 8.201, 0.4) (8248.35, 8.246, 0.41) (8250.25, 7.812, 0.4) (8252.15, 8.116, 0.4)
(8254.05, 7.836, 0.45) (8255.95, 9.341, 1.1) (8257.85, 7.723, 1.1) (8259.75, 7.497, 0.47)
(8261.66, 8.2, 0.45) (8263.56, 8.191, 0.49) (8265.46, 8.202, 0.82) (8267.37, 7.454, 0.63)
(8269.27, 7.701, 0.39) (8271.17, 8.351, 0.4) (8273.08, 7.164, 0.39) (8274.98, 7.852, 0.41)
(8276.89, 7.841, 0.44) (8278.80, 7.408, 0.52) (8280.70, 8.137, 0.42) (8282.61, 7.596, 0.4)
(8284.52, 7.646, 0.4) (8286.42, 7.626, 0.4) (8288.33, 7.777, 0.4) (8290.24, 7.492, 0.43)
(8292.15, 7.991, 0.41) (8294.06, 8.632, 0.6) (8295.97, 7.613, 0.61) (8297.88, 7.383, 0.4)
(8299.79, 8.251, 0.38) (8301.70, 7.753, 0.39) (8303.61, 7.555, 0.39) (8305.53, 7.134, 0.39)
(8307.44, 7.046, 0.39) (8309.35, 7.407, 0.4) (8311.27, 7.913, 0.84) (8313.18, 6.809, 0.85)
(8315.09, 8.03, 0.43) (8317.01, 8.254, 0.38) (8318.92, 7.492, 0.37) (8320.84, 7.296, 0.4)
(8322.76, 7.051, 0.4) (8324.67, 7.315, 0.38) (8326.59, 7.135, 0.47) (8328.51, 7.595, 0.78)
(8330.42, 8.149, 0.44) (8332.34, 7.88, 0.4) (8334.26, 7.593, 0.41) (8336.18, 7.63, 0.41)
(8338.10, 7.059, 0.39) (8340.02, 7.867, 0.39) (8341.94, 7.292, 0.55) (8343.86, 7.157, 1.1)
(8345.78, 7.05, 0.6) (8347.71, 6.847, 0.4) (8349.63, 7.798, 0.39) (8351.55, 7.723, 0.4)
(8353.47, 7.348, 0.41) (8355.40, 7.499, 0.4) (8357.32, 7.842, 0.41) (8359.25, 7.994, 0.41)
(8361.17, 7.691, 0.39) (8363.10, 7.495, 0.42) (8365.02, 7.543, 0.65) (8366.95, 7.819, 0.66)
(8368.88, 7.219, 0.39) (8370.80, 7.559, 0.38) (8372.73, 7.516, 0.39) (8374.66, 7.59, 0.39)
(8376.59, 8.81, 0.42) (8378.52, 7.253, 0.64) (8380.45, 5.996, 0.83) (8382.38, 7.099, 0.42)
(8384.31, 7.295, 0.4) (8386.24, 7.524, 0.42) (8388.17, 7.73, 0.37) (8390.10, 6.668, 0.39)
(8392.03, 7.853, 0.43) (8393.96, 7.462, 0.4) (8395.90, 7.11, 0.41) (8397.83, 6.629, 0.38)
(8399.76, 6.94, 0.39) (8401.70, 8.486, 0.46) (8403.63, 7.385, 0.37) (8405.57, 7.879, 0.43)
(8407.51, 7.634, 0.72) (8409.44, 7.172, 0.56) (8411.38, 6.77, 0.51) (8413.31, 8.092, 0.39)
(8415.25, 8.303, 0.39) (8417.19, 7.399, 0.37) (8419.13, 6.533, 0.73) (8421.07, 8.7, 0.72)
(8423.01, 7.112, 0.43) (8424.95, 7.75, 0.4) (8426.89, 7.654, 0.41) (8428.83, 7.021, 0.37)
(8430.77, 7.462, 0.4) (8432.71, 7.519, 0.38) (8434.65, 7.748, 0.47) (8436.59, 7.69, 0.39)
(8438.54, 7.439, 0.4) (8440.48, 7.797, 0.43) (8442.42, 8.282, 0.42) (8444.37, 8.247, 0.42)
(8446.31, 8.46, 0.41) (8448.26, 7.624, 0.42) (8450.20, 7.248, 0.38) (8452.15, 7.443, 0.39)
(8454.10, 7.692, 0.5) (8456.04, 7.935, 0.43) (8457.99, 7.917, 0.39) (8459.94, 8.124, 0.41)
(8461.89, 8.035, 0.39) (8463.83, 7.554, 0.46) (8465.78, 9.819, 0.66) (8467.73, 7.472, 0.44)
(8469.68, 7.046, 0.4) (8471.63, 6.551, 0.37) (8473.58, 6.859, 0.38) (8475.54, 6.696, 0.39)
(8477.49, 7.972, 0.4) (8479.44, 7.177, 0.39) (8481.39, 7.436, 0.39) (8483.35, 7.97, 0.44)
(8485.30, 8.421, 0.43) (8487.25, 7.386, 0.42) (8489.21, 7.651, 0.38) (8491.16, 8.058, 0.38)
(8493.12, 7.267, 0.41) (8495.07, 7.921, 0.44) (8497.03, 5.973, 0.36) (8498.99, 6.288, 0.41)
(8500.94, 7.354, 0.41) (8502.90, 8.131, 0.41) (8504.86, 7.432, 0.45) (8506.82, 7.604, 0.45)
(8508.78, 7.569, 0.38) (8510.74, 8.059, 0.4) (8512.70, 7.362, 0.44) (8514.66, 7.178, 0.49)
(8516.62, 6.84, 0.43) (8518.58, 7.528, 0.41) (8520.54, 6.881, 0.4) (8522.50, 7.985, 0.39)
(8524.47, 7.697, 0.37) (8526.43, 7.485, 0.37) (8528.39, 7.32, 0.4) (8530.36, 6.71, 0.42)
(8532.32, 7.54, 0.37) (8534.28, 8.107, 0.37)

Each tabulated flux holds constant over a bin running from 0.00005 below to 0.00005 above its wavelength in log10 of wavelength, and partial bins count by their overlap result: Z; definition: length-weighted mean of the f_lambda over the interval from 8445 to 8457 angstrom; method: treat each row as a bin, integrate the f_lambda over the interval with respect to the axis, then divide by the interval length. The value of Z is 7.75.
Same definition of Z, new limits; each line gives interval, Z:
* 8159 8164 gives 7.61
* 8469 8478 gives 6.97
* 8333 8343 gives 7.50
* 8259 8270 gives 7.88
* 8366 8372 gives 7.53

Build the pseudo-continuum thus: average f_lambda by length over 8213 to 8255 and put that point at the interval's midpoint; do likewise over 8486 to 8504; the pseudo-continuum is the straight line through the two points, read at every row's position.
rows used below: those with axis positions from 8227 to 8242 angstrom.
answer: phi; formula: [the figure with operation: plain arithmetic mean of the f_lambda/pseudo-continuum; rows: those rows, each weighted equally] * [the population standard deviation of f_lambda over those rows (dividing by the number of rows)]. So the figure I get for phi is 0.22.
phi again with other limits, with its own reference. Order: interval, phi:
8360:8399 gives 0.54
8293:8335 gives 0.45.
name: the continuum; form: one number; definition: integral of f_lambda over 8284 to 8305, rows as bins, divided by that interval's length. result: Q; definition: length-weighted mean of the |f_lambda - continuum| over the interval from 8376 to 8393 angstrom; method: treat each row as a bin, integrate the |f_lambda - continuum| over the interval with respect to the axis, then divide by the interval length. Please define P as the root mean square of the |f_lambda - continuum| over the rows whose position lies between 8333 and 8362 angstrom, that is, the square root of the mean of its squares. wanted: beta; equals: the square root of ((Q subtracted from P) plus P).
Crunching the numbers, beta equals 0.48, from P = 0.44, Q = 0.66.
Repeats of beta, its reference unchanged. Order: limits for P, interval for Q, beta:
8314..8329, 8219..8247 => 0.84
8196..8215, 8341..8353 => 0.77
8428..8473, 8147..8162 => 0.92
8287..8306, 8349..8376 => 0.78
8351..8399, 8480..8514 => 0.86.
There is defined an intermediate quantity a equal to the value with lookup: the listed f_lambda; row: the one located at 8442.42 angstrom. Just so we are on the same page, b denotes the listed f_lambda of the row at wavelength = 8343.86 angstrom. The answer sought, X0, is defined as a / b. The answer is 1.16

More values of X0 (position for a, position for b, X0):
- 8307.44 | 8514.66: 0.98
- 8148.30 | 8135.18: 1.00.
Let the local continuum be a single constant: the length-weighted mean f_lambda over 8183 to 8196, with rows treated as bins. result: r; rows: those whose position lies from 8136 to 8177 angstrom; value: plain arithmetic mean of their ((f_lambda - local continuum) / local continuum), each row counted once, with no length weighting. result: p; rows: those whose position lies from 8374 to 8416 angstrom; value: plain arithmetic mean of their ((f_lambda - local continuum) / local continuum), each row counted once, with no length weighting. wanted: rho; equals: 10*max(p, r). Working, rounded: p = -0.014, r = 0.055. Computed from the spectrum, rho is 0.55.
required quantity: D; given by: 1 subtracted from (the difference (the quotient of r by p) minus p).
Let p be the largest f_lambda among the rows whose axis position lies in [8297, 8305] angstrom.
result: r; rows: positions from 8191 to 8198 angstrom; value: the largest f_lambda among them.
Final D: -8.31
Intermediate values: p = 8.251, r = 7.747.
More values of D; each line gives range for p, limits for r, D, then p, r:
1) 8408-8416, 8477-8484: -8.34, 8.303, 7.972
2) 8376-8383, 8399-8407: -8.85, 8.81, 8.486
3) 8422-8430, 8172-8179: -7.65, 7.75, 8.558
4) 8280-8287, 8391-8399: -8.17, 8.137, 7.853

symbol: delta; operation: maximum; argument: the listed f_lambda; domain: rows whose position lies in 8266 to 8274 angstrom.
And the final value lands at 8.351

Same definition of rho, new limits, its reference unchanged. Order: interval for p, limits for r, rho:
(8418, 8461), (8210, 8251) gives 0.30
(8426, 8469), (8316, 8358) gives 0.37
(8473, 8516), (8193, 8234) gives 0.21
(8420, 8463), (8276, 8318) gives 0.30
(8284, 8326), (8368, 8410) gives 0.09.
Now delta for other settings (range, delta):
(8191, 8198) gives 7.747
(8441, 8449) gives 8.46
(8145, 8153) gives 8.471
